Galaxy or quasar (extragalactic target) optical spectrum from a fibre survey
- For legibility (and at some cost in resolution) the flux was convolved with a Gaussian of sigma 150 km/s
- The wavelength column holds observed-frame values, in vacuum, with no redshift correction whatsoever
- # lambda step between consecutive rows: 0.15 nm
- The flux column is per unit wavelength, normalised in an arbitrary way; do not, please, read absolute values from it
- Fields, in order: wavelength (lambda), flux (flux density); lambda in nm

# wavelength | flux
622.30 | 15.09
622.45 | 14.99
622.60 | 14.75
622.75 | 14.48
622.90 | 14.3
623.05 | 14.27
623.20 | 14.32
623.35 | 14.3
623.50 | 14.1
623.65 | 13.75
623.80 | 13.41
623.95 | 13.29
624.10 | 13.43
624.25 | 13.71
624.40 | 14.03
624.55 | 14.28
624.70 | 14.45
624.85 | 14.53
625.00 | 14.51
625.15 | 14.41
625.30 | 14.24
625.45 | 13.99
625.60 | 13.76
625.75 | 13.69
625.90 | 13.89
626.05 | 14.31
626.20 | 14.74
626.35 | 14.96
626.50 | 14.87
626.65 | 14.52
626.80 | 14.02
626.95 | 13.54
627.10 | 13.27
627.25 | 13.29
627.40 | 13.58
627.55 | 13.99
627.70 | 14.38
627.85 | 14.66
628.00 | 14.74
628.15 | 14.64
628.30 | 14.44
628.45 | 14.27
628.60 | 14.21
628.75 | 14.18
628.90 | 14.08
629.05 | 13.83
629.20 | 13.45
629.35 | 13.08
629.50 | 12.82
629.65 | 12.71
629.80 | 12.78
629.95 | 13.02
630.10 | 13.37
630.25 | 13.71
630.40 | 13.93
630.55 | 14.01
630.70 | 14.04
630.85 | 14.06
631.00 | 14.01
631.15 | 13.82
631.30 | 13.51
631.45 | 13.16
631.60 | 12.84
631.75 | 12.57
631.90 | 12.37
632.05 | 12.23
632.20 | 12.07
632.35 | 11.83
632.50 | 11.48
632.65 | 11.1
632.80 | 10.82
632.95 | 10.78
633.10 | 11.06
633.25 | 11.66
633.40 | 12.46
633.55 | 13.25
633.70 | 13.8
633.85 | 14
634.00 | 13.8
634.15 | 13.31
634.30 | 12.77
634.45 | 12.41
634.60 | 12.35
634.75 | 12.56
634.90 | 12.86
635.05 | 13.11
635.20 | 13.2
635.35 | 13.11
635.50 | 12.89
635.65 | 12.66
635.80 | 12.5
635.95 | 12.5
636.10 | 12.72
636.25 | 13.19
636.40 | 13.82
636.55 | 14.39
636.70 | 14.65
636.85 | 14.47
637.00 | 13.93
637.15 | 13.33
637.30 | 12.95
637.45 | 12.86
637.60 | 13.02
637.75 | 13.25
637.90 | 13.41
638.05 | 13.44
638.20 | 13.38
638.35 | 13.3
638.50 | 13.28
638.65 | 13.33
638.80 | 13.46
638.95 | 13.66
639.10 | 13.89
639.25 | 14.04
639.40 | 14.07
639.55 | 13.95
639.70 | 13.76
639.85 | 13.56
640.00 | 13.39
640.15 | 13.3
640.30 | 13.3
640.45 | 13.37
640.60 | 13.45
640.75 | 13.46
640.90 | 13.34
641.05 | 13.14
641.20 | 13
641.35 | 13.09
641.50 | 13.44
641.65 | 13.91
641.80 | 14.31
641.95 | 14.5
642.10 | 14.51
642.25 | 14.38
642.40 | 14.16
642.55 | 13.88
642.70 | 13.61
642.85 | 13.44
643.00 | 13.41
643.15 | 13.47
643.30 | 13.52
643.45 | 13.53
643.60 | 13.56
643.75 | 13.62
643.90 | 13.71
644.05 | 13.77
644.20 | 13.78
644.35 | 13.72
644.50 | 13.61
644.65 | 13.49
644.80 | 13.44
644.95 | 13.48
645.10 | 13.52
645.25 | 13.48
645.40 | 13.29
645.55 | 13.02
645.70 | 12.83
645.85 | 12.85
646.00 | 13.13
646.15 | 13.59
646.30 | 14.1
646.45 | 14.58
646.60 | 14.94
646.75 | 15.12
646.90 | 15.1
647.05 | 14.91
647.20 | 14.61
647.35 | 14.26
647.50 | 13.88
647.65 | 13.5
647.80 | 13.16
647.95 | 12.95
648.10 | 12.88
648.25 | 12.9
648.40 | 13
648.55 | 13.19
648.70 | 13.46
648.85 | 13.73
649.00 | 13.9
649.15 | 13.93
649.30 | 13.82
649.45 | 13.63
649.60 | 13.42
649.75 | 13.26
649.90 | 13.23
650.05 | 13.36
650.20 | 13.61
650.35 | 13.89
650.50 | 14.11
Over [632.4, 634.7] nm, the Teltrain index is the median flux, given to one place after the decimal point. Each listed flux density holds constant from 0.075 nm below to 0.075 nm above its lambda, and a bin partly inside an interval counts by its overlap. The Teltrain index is 12.4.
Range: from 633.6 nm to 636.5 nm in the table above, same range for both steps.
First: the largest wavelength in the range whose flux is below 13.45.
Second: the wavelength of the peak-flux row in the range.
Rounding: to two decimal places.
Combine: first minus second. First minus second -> 2.40 nm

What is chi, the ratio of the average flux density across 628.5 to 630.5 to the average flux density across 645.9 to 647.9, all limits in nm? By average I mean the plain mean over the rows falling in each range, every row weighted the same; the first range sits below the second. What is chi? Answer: 0.95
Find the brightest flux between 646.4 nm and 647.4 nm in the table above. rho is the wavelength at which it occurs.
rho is 646.75 nm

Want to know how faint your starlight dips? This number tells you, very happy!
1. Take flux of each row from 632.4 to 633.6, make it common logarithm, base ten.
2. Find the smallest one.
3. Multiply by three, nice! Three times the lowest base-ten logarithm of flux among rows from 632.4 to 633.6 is 3.10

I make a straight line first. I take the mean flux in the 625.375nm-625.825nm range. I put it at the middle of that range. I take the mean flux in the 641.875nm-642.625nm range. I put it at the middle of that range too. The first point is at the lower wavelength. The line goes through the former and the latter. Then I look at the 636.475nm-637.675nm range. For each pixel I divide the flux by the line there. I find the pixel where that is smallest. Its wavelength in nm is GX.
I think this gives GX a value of 637.45 nm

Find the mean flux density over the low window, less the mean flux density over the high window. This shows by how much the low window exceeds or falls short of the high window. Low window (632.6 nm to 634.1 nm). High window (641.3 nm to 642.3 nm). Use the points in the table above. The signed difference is -1.7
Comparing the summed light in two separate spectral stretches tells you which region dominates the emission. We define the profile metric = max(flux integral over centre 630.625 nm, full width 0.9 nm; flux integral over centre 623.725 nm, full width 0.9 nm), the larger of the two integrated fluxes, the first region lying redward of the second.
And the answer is 12.6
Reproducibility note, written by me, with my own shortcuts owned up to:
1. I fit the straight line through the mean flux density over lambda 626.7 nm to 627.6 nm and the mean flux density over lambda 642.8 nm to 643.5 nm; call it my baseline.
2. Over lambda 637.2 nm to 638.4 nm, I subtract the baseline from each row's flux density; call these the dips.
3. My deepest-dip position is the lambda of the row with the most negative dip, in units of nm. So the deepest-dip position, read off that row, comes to 637.45 nm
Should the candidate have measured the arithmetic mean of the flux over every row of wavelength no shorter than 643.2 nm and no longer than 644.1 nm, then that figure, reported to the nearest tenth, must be 13.6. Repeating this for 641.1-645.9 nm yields 13.6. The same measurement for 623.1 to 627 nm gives 14.1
